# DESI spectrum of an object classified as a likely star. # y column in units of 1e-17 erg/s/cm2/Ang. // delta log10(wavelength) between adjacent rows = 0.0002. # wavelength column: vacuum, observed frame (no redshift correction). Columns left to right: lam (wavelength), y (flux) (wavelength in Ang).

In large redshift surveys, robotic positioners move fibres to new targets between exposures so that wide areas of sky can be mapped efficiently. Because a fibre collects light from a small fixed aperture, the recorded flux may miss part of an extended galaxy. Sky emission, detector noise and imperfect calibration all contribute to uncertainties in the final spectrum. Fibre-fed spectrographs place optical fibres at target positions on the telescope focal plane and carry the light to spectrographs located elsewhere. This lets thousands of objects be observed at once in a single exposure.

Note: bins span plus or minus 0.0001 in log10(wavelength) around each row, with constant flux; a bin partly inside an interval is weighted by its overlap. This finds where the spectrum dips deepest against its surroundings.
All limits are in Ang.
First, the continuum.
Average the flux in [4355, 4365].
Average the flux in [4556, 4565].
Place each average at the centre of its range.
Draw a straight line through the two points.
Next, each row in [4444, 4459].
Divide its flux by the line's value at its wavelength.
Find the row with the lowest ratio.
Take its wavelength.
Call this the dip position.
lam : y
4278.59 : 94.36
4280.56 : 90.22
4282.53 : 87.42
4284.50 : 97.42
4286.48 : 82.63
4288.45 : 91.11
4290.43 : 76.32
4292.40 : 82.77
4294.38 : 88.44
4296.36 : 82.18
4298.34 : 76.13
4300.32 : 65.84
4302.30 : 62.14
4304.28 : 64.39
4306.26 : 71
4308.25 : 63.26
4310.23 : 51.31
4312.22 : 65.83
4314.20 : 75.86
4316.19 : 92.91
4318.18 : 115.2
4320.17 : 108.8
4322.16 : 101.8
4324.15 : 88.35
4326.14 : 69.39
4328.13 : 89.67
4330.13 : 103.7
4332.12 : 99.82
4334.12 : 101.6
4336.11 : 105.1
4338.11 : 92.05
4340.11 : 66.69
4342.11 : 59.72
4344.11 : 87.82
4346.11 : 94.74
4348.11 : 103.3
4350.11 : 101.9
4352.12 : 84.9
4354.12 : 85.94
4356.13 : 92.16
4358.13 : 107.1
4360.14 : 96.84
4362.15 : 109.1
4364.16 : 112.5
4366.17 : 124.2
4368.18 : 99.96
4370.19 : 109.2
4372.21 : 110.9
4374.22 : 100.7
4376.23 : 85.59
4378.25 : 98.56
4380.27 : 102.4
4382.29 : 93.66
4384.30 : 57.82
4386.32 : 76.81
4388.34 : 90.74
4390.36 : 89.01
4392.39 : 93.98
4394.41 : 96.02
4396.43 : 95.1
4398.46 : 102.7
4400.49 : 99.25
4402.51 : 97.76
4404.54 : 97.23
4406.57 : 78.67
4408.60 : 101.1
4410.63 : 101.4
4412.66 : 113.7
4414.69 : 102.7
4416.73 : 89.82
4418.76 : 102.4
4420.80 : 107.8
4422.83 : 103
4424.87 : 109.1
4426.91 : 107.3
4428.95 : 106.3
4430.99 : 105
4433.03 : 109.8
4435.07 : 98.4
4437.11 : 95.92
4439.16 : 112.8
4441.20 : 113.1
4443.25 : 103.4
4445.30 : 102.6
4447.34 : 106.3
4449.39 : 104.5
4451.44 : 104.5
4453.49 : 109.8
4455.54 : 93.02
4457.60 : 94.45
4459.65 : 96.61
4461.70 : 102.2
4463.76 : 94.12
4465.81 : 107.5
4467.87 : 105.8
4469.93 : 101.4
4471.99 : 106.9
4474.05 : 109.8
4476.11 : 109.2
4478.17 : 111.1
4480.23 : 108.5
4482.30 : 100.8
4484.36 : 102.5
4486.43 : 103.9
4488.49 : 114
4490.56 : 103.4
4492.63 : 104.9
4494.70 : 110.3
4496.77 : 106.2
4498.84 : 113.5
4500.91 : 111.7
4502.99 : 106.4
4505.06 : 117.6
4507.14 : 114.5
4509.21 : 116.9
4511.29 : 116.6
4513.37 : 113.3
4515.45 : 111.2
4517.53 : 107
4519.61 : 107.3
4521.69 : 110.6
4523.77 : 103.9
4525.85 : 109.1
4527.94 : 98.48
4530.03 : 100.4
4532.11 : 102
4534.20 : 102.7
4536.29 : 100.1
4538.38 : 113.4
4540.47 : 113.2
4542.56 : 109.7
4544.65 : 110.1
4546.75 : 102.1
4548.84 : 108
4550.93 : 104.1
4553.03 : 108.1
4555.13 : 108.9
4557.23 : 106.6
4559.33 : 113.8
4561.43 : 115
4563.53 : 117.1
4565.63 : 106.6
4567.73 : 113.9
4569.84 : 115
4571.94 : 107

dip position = 4455.54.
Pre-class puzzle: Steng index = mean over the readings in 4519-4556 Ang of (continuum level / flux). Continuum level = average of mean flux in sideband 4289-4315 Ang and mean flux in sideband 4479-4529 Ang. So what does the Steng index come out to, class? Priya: 0.85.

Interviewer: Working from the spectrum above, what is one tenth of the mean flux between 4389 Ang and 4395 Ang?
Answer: 9.3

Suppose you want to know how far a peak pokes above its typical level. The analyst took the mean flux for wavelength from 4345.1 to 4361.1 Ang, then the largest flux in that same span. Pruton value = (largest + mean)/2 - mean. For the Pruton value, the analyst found 5.6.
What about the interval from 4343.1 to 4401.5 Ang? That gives 13.8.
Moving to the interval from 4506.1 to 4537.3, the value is 4.6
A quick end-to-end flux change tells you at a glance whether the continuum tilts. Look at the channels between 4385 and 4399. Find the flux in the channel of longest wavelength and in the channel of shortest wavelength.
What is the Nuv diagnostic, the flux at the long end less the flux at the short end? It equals 26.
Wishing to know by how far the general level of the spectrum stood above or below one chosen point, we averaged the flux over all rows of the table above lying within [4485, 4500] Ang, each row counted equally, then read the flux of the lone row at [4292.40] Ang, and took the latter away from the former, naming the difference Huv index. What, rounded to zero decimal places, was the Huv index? 25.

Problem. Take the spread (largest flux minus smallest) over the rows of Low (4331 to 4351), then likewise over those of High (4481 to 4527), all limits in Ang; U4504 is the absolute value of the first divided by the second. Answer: 2.70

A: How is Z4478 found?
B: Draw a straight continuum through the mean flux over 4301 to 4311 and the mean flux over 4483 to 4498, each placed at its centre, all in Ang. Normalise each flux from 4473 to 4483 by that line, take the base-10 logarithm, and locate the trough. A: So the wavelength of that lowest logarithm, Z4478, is 4482.30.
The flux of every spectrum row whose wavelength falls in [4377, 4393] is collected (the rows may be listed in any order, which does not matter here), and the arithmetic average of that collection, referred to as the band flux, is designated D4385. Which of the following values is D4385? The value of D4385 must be 88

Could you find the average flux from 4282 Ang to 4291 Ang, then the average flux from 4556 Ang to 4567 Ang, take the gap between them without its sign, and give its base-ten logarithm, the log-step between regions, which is 1.4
